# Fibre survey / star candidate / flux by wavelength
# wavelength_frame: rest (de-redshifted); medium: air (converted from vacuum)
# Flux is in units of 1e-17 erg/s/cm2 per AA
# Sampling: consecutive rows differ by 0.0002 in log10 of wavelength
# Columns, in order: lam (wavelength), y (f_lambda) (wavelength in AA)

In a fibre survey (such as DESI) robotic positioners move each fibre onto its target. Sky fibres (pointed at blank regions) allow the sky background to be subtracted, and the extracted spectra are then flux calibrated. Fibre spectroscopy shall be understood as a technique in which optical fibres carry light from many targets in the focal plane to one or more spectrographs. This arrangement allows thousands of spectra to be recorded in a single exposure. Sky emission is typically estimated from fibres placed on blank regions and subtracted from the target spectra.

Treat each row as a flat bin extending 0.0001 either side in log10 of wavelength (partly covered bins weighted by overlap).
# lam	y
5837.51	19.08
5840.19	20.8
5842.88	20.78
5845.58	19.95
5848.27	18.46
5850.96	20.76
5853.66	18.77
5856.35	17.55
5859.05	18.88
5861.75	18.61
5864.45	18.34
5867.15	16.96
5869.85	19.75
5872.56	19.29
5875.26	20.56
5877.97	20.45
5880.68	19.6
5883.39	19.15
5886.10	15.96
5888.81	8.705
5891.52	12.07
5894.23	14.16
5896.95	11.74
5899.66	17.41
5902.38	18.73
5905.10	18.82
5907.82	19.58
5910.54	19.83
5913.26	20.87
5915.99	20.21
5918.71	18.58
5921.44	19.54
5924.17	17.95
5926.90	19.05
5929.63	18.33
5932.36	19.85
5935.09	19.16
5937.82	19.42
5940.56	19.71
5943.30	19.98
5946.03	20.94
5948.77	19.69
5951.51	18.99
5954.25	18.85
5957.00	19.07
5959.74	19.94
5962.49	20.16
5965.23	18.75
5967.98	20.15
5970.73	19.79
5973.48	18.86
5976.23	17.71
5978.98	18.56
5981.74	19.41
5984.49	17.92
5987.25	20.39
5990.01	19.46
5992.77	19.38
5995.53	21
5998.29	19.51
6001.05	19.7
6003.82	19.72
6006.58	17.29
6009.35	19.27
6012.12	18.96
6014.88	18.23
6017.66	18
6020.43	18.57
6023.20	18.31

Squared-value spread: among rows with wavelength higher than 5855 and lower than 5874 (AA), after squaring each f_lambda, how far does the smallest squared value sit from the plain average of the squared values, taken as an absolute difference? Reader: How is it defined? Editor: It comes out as 55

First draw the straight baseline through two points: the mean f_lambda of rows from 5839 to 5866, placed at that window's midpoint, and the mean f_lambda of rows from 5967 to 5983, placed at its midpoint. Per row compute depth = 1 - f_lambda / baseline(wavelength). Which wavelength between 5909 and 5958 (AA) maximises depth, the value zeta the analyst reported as 5924.17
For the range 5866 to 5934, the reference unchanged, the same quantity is 5888.81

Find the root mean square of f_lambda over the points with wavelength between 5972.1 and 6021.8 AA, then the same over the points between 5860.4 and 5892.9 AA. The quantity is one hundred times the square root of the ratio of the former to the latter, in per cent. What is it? 103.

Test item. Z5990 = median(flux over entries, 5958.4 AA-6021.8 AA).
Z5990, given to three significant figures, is 19.4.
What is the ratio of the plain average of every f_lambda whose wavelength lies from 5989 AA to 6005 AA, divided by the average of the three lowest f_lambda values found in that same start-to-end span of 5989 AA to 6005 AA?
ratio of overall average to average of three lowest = 1.02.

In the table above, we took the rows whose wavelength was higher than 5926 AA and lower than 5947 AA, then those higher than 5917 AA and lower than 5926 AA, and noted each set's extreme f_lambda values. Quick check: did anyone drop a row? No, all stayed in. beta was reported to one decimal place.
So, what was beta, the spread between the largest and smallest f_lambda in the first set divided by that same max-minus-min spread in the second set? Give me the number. 1.6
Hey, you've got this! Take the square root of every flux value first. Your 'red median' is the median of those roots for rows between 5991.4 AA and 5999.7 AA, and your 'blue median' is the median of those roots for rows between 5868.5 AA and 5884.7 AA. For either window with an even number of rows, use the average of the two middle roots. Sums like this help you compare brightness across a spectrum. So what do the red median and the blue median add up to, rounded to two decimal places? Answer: 8.85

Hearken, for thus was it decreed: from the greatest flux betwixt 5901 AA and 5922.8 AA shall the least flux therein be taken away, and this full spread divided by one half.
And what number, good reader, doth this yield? 4.6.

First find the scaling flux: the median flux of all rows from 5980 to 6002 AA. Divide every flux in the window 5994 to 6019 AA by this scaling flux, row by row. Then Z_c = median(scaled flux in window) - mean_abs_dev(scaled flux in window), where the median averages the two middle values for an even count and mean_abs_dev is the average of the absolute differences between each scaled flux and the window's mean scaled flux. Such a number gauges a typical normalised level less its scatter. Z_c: 0.95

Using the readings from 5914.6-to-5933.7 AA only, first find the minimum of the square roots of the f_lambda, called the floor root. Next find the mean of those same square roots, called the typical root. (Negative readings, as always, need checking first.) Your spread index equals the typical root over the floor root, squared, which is 1.06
